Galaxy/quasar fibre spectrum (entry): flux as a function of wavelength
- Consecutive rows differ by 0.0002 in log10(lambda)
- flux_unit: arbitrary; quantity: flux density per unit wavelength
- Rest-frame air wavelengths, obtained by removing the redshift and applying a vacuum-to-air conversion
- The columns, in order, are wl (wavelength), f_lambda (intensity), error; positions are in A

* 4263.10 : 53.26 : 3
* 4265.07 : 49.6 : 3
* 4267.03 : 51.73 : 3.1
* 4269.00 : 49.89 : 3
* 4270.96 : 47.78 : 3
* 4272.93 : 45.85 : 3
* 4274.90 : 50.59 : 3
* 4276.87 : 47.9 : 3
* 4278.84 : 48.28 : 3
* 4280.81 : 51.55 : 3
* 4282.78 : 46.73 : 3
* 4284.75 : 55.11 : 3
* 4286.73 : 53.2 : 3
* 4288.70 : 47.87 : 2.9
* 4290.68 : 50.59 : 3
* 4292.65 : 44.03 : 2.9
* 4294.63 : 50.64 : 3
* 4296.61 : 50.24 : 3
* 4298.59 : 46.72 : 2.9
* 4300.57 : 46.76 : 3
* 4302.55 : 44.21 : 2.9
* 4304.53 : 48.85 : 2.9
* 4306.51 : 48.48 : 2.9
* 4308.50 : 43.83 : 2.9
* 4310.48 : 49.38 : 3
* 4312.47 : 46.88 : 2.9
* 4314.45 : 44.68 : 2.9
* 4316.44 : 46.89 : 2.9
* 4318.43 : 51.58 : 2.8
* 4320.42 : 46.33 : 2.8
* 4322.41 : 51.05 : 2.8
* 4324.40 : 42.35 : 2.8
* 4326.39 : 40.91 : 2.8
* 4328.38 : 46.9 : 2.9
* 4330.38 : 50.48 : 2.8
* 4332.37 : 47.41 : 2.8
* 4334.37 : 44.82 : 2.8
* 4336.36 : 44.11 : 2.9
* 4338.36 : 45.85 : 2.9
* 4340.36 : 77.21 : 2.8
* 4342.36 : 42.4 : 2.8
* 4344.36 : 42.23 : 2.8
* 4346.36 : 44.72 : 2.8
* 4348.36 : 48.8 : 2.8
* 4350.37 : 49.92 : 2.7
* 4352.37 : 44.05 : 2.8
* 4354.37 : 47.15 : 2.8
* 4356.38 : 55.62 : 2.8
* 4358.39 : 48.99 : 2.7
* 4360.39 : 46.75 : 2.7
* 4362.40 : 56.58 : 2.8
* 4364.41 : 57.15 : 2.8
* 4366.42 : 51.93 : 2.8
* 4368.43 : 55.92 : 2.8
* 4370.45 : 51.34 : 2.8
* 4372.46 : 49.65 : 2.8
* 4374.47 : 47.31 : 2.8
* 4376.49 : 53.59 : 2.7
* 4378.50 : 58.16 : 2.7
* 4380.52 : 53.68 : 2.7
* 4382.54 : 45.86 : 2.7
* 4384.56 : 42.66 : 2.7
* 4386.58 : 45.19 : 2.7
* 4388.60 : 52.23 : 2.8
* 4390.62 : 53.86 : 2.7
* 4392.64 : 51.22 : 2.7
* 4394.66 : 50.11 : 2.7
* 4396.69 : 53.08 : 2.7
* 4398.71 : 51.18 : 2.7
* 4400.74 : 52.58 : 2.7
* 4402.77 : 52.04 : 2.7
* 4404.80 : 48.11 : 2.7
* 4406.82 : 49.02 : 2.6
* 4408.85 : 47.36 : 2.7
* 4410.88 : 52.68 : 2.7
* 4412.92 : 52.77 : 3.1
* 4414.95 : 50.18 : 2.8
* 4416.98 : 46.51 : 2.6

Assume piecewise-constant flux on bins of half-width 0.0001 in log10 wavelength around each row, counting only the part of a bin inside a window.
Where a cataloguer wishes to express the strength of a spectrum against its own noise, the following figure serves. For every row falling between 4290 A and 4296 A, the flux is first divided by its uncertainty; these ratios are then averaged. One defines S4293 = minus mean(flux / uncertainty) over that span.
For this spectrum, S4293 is -16.3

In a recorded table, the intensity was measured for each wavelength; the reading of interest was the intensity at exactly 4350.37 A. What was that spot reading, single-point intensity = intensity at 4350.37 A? 49.92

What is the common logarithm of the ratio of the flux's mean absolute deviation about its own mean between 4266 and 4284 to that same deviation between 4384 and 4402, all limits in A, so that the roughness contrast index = -0.20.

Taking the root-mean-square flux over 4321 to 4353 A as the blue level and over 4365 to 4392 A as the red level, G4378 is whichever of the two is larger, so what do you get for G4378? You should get 51.1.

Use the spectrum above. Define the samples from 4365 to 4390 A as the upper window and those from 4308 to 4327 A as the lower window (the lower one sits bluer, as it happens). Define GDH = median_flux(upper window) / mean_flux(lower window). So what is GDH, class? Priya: 1.11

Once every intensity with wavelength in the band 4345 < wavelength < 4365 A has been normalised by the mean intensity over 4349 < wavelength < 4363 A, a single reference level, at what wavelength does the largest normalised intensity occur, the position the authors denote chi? 4364.41 A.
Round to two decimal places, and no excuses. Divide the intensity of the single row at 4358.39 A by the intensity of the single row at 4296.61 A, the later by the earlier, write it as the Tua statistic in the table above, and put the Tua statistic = 0.98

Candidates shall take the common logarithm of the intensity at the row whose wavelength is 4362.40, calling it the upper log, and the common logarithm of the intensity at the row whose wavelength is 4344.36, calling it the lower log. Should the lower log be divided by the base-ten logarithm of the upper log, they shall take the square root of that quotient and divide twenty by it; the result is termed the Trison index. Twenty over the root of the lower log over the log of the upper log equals 7.74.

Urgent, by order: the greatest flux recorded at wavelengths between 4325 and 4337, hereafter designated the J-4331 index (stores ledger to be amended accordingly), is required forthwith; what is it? 50.48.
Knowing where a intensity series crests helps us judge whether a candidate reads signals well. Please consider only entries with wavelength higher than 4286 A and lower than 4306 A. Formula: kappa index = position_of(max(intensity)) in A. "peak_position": 4286.73 A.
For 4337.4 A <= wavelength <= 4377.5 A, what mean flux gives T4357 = 51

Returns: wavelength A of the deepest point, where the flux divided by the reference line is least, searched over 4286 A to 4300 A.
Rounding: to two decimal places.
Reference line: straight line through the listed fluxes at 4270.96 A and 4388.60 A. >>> 4292.65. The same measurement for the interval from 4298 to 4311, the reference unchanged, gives 4308.50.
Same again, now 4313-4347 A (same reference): 4326.39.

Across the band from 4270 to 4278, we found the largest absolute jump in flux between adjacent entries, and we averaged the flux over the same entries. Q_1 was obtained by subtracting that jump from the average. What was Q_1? 43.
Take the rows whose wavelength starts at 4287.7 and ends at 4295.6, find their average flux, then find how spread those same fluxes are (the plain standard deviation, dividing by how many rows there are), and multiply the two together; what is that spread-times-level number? 130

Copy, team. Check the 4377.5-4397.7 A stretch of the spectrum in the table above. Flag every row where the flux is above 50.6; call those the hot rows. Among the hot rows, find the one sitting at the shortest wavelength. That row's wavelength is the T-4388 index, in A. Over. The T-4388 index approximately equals 4378.50 A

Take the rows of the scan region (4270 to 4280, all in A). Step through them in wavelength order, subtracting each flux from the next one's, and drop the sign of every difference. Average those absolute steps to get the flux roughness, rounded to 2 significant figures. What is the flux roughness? 2.4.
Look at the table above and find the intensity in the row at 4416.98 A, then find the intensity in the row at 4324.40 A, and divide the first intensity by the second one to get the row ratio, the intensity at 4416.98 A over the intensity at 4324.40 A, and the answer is 1.10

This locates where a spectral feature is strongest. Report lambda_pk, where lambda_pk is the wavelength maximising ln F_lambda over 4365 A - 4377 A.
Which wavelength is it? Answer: 4368.43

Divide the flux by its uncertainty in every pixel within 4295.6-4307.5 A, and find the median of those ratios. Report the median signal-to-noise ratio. 16.4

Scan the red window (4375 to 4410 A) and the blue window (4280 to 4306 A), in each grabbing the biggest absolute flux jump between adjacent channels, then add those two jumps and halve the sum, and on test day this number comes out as 8.10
